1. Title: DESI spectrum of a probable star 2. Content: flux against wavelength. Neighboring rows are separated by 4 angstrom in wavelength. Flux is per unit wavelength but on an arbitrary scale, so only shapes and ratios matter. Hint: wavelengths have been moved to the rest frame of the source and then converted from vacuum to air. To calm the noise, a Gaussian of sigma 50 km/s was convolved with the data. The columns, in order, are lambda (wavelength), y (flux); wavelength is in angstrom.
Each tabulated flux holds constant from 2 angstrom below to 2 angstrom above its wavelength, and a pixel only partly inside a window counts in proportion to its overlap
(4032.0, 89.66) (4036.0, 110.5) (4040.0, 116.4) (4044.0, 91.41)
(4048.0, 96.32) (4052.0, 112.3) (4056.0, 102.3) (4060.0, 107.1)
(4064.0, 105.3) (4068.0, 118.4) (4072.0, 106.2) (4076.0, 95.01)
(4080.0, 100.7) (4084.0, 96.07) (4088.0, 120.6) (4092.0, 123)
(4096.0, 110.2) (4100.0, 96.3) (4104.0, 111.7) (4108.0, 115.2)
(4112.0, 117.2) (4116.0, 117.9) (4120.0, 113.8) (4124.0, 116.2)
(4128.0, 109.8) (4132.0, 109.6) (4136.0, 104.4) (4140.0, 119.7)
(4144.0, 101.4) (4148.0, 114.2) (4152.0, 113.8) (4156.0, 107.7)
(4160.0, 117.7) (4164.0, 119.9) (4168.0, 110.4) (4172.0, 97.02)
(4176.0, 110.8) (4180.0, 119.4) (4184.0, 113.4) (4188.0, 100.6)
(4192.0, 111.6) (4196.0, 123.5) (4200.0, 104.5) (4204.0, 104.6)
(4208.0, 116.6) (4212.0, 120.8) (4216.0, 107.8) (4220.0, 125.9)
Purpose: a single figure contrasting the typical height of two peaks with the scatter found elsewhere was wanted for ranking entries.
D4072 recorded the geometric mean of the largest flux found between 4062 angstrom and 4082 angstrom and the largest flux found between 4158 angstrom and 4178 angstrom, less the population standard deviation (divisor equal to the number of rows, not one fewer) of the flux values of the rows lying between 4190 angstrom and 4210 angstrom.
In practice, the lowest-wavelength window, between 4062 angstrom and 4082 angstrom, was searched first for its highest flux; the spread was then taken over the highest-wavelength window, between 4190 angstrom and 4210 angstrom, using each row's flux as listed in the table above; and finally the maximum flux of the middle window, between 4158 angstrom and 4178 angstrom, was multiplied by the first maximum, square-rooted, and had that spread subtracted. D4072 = 112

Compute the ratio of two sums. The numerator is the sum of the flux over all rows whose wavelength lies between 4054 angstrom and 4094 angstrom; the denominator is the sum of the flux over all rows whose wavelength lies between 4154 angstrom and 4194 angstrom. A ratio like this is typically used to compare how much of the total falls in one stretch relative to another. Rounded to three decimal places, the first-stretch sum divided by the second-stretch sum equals 0.969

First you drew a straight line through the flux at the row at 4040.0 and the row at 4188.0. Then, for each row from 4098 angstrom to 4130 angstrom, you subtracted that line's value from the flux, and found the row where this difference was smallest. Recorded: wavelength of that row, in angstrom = 4100.0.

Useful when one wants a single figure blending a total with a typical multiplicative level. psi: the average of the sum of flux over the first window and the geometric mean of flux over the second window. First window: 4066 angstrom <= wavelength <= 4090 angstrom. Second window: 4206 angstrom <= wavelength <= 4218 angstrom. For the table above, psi 376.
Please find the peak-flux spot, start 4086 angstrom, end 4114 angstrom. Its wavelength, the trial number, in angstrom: 4092.0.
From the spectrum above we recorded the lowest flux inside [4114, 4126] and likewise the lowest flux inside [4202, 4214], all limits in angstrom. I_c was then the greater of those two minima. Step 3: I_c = 114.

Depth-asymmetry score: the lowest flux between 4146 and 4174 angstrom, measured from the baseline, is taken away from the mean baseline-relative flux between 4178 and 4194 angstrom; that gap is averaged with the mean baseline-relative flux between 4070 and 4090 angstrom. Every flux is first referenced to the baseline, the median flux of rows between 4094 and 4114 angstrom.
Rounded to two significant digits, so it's 3.1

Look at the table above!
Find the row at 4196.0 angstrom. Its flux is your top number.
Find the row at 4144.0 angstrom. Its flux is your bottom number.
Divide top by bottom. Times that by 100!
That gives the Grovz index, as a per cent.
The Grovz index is 122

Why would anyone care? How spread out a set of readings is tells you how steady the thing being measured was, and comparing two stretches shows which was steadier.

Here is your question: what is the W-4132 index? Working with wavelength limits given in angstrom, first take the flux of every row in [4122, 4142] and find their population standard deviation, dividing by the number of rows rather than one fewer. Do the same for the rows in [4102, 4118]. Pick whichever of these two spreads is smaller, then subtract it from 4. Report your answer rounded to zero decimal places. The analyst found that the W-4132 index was 2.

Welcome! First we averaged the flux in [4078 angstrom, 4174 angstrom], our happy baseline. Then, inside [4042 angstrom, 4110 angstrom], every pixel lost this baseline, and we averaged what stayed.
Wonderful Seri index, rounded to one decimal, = -4.7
